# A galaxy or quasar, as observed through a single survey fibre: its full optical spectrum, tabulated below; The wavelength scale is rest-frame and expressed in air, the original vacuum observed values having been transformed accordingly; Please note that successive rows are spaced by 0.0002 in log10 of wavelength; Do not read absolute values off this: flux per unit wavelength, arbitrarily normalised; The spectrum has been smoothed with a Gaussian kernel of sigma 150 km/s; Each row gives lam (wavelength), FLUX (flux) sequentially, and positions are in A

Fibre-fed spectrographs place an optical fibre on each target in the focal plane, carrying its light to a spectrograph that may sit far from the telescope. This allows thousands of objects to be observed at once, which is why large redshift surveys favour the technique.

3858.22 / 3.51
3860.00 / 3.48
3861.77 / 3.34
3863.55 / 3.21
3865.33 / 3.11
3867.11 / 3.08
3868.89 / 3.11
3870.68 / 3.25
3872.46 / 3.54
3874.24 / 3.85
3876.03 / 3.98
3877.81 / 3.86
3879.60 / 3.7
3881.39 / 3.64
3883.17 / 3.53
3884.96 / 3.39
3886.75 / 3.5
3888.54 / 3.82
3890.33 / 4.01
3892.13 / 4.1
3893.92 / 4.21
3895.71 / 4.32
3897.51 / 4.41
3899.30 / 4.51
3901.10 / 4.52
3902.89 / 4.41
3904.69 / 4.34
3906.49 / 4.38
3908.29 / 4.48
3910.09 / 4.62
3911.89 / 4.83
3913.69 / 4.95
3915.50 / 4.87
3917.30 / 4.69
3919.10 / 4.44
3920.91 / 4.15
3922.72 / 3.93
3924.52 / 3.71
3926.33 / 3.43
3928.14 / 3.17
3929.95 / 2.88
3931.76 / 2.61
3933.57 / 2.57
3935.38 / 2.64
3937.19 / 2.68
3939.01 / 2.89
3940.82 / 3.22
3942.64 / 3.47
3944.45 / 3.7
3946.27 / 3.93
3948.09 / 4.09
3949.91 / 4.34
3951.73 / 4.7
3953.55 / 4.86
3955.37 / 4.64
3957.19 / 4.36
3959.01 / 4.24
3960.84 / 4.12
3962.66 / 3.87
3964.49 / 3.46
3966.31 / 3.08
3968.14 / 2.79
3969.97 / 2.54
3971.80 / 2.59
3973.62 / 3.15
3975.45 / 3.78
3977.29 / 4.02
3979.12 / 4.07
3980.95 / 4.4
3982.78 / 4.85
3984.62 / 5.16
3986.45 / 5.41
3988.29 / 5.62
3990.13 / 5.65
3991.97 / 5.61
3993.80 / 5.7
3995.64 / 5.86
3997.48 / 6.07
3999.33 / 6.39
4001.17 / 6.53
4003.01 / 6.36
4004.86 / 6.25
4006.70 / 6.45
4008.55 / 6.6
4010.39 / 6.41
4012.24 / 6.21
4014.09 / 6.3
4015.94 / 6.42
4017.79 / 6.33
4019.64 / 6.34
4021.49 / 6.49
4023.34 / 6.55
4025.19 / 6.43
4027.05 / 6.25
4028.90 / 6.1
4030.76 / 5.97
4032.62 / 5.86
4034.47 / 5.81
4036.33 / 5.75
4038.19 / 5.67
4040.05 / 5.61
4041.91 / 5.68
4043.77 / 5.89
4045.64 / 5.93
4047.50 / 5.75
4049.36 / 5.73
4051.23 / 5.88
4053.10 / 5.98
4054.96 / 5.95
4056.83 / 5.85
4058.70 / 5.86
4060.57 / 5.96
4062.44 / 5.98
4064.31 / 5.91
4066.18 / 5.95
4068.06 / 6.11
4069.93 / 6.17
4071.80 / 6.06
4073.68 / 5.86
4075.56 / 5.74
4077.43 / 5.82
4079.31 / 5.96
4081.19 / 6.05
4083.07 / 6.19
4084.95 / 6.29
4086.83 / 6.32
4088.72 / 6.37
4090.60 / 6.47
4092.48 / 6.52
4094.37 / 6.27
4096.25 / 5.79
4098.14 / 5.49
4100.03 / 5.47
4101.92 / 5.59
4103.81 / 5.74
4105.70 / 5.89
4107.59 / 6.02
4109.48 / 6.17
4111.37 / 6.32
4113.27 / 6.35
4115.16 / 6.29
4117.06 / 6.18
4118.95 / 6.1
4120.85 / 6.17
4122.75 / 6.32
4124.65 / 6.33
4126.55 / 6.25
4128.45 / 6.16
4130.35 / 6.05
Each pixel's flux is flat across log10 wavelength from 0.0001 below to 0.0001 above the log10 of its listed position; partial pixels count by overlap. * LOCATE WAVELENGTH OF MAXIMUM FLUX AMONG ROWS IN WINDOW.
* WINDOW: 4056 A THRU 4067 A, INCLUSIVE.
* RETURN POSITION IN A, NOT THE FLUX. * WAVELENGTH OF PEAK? 4062.44 A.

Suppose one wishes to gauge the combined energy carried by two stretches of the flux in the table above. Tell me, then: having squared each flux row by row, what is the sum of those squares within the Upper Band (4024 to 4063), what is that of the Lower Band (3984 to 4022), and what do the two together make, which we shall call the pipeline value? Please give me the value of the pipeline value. 1517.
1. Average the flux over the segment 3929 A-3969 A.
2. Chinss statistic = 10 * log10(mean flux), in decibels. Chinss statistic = 5.6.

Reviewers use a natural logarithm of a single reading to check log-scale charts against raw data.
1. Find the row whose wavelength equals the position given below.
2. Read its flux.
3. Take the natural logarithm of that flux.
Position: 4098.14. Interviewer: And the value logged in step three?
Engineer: 1.70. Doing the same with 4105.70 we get 1.77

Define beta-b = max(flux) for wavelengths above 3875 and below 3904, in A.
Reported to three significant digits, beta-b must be 4.52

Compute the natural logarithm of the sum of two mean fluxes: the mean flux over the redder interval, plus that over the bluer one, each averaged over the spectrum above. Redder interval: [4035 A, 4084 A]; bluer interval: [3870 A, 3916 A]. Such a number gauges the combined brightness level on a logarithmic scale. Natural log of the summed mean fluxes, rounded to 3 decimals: 2.304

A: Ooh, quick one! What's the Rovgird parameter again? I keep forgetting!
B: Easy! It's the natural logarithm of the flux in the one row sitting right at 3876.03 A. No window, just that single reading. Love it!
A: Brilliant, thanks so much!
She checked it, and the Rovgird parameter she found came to 1.4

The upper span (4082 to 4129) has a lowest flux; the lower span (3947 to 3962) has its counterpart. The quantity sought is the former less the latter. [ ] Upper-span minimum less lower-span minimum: 1.4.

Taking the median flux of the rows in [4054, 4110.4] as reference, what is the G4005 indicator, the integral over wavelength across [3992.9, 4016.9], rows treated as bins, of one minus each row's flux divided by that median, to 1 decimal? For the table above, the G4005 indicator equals -1.3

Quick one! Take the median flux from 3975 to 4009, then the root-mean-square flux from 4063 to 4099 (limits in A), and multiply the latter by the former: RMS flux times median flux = 34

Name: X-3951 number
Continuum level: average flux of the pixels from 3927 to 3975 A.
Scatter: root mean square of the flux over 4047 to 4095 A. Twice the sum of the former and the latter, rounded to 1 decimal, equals 19.1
